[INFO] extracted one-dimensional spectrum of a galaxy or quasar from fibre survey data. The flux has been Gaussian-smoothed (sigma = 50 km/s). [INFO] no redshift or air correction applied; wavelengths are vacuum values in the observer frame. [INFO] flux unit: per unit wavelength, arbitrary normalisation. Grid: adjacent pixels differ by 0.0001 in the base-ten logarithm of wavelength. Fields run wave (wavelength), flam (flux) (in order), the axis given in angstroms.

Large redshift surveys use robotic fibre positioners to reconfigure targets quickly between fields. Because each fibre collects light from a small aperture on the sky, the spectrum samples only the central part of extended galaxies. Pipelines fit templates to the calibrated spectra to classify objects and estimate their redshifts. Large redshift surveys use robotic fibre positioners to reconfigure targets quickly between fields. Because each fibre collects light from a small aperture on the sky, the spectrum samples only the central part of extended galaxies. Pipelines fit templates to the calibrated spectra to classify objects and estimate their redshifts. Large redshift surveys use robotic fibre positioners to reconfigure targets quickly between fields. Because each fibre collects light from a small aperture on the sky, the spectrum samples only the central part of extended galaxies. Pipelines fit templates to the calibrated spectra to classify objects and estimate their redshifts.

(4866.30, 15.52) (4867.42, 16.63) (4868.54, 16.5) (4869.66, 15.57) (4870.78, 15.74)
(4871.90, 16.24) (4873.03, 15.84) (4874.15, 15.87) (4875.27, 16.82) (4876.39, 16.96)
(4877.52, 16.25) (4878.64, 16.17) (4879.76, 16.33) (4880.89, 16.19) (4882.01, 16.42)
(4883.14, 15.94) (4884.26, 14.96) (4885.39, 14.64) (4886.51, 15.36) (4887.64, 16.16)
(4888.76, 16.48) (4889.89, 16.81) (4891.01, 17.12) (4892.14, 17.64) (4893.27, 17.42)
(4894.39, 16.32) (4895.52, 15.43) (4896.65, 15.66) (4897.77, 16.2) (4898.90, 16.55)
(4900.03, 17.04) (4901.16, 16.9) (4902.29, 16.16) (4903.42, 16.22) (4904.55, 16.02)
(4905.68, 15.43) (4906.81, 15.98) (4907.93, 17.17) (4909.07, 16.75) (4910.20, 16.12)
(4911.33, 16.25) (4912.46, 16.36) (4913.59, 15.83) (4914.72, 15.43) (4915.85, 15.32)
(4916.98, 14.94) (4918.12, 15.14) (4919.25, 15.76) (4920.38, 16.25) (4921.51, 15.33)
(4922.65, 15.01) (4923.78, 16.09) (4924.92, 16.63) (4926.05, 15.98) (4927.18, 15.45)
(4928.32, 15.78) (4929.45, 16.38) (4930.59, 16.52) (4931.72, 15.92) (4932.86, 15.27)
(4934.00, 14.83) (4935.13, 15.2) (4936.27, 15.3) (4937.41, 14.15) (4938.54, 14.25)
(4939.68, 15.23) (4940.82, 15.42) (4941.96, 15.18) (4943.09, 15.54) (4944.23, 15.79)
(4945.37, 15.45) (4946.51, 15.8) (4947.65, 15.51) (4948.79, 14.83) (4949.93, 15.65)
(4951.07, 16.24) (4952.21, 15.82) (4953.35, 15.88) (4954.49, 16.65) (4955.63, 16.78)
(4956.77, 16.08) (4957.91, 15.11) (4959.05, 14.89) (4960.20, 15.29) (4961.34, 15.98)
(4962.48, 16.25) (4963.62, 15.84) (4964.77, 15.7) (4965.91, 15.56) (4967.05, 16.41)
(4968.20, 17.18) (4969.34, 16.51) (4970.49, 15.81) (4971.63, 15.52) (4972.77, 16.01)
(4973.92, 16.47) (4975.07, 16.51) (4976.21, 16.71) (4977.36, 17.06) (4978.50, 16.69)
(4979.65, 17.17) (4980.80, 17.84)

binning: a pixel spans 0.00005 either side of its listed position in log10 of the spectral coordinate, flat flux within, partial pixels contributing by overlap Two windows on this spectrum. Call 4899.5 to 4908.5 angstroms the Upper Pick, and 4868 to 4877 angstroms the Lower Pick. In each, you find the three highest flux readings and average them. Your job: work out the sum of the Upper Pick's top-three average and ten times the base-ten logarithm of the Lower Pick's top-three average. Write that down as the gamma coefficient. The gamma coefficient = 29.3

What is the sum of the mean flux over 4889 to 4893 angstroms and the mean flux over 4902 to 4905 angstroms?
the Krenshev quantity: 33.3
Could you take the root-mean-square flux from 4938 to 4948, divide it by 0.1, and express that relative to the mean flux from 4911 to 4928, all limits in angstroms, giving 9.8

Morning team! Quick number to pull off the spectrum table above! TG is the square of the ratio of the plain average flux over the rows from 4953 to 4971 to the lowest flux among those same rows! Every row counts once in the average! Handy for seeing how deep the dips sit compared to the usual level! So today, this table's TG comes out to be 1.15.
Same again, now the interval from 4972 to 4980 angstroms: 1.08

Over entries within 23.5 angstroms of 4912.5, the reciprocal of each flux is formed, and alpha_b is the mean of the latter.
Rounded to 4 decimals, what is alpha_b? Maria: 0.0624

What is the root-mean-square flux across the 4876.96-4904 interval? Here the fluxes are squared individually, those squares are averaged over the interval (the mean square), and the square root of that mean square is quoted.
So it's 16.3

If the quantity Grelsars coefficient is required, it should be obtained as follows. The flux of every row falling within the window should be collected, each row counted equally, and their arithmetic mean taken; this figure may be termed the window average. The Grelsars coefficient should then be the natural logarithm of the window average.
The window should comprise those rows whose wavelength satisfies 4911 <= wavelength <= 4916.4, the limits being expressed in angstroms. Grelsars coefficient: 2.76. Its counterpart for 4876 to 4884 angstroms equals 2.79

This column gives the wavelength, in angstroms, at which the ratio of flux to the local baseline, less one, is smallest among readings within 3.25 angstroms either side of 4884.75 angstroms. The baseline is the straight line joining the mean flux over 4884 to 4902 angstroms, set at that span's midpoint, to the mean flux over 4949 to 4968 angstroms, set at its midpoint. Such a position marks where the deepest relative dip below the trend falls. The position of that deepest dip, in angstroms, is 4885.39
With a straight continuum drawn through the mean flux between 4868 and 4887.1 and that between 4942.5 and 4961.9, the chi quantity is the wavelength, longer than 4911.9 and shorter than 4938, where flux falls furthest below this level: 4937.41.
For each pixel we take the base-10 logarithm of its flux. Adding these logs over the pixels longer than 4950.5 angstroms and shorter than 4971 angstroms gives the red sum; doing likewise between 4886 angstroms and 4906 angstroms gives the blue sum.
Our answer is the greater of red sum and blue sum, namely 21.9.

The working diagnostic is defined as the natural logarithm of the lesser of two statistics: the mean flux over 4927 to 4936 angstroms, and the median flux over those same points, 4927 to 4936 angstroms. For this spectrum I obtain 2.75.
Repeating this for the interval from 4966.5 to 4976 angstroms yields 2.79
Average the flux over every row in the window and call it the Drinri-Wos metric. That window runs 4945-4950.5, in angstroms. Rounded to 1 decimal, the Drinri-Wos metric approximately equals 15.4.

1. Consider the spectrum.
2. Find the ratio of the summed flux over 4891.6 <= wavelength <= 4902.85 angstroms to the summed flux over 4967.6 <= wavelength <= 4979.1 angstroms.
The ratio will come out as 1.01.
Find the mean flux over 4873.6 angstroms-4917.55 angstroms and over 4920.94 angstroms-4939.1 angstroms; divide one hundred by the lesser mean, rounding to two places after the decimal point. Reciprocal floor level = 6.45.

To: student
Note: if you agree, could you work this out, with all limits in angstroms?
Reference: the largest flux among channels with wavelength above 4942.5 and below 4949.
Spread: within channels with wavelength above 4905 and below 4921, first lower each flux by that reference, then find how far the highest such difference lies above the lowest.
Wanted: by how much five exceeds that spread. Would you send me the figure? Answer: 2.8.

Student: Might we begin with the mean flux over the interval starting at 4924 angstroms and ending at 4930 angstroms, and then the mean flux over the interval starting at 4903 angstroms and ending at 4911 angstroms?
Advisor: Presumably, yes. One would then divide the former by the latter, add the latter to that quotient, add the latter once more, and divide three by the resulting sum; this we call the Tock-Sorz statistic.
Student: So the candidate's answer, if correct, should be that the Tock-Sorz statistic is 0.0896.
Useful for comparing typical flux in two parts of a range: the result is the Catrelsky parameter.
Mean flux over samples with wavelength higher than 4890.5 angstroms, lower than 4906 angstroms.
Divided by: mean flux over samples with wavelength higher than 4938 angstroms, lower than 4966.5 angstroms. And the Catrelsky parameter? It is 1.05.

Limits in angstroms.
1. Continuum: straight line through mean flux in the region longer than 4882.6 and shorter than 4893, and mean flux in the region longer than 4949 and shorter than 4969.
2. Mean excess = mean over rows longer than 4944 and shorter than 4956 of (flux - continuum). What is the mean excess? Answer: -0.13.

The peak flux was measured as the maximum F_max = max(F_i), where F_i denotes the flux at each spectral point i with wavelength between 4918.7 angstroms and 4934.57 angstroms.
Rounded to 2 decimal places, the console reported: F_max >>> 16.63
